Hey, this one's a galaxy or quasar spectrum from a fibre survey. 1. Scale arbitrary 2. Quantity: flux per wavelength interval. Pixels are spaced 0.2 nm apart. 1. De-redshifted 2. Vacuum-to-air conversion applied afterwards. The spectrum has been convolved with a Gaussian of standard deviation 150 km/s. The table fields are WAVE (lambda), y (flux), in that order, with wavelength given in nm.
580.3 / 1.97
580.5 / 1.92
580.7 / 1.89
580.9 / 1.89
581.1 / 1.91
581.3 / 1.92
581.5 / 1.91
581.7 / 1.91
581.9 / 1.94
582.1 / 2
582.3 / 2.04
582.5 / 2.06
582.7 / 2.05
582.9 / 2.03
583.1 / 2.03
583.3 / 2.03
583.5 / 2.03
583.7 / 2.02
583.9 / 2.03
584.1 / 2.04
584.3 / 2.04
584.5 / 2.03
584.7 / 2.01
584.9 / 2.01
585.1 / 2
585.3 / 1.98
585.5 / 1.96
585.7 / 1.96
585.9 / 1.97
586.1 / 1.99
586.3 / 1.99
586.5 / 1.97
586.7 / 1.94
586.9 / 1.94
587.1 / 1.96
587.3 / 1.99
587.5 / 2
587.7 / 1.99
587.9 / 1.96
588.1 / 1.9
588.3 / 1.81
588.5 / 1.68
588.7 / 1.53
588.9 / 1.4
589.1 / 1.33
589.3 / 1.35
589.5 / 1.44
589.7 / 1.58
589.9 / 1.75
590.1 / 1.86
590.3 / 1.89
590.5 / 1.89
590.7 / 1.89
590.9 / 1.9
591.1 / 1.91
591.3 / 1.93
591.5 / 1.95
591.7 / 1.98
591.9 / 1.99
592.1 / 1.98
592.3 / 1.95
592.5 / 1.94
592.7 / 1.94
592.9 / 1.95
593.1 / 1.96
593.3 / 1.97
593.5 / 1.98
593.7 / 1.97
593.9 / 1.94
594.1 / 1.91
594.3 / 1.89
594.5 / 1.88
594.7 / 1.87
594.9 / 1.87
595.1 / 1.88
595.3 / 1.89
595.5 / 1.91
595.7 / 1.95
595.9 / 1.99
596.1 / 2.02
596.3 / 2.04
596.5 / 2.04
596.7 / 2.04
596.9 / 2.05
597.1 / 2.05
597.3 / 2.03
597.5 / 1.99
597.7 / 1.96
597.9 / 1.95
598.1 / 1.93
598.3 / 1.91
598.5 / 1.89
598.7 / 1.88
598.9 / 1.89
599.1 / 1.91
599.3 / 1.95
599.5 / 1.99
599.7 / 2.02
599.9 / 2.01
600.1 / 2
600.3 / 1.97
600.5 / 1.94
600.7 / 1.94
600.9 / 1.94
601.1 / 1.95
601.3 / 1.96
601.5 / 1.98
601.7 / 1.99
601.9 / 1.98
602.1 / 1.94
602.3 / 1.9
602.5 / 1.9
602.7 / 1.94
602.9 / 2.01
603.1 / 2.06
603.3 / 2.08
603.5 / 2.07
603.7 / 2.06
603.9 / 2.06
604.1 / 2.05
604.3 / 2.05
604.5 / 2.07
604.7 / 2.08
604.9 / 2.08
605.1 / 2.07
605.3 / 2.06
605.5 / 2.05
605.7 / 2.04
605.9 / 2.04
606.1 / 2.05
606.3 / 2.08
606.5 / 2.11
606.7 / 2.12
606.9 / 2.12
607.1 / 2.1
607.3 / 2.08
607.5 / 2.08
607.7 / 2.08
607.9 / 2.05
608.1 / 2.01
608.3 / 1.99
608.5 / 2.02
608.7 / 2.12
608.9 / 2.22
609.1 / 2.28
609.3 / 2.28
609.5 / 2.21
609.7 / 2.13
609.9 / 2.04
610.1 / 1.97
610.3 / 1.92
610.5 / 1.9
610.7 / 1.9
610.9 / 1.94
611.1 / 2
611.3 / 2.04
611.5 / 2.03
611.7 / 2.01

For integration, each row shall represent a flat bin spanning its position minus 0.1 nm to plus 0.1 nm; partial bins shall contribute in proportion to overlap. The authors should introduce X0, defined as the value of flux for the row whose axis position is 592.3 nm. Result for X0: 1.95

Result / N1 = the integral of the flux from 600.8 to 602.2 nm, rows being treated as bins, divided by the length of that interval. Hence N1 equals 1.96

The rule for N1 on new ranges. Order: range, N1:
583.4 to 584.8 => 2.03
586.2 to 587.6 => 1.97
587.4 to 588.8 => 1.84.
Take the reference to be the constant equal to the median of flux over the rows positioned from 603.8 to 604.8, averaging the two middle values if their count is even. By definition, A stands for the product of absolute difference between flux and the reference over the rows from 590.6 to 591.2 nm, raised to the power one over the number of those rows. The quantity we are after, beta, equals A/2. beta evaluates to 0.08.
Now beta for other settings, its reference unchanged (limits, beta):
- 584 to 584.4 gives 0.01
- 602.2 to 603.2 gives 0.00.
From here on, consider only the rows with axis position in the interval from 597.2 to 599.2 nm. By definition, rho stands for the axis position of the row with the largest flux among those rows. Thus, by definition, 597.3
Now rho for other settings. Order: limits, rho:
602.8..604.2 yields 603.3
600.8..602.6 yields 601.7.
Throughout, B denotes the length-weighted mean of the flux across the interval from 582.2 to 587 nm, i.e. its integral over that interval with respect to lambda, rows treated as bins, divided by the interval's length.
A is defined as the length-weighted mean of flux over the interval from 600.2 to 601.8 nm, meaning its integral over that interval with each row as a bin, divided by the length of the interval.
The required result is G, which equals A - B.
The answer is 0.0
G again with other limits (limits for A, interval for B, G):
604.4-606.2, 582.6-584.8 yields 0.0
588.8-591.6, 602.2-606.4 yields -0.3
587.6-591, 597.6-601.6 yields -0.2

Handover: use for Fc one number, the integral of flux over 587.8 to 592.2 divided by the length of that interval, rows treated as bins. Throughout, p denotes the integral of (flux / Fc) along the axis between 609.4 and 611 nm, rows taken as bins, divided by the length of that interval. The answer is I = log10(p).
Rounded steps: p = 1.132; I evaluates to 0.054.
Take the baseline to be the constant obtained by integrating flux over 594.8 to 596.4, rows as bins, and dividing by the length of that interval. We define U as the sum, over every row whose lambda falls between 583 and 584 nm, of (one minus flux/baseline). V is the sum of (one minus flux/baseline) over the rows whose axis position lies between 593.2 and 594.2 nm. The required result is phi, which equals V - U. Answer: 0.19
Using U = -0.22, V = -0.026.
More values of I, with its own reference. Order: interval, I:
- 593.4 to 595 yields 0.034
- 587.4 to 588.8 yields 0.017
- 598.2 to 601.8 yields 0.043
